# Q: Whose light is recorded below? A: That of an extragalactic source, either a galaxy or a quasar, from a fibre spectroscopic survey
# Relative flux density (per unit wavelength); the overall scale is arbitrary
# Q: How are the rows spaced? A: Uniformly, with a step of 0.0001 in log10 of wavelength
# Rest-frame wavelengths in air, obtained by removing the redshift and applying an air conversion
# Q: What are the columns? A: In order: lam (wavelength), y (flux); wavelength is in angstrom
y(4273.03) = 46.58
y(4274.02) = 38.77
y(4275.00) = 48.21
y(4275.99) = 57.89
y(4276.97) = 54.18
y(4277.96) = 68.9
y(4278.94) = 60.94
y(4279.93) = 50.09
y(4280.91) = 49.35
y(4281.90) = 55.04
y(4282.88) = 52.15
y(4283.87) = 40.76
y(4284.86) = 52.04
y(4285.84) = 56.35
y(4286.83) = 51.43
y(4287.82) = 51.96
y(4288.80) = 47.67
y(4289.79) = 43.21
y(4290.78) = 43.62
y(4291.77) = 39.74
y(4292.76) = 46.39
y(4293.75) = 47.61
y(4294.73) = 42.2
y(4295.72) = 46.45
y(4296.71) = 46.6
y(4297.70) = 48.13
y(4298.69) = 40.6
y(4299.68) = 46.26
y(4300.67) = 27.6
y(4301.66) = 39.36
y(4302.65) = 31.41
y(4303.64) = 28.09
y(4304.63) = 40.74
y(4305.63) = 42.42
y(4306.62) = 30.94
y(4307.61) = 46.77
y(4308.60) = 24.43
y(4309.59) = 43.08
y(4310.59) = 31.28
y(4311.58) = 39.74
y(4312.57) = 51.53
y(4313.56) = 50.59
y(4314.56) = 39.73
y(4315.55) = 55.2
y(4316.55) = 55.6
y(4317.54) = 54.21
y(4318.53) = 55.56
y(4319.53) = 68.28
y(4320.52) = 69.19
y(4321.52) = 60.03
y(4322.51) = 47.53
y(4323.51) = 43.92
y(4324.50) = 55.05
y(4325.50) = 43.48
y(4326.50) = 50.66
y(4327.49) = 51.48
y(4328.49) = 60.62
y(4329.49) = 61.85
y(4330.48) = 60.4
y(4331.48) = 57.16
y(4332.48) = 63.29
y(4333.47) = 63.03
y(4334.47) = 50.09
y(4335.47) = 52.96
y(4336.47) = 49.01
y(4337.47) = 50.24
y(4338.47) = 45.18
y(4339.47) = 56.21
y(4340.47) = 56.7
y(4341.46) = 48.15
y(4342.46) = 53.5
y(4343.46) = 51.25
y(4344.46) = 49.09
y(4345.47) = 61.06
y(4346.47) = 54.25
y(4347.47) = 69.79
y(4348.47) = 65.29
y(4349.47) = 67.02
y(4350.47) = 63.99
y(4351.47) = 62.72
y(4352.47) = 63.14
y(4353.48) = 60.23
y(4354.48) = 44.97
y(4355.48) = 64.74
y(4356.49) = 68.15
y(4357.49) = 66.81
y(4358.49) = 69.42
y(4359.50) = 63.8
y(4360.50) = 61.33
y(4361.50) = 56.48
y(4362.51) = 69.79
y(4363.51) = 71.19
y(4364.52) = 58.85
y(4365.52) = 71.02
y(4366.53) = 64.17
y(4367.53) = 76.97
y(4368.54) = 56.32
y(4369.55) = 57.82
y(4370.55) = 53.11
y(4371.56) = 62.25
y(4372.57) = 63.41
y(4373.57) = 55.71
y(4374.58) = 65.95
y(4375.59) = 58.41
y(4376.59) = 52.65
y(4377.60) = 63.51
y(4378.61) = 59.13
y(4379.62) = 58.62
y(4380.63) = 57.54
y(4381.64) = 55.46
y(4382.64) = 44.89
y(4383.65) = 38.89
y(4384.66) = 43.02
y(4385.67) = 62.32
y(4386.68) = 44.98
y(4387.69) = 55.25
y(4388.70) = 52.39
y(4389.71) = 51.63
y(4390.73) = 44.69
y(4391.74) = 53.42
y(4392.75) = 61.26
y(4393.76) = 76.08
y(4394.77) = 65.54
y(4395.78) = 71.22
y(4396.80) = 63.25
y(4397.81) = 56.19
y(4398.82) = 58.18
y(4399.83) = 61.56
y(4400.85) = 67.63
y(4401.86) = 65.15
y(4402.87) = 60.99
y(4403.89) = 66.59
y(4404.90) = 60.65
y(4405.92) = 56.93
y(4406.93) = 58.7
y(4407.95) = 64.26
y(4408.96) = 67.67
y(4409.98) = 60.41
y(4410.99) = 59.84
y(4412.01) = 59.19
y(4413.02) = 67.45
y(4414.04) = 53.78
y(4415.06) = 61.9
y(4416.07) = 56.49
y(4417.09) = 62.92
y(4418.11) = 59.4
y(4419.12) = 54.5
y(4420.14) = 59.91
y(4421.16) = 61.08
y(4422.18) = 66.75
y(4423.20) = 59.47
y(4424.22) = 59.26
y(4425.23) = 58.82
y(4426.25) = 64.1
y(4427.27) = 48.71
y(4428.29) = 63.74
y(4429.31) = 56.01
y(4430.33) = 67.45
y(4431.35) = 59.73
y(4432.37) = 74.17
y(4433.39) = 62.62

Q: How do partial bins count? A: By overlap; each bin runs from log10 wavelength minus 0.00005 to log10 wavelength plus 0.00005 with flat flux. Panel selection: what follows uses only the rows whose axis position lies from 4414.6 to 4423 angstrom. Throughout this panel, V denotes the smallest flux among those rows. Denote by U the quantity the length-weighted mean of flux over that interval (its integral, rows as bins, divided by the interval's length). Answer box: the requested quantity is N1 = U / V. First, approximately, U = 60.3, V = 54.5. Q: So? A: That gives 1.11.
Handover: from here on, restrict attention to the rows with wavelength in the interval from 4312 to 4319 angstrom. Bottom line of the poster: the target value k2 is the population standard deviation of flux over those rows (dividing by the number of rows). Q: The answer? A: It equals 5.3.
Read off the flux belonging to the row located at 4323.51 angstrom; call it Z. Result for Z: 43.92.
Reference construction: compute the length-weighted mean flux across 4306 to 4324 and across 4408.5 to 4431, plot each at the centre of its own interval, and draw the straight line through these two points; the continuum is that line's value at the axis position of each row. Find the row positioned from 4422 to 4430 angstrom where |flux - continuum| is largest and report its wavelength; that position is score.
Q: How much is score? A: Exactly 4427.27 angstrom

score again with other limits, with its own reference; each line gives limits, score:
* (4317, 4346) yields 4320.52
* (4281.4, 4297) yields 4285.84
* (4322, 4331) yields 4329.49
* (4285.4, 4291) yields 4285.84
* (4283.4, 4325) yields 4308.60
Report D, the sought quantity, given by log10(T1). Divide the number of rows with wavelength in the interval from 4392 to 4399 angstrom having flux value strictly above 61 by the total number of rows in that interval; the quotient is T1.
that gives -0.1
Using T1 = 0.7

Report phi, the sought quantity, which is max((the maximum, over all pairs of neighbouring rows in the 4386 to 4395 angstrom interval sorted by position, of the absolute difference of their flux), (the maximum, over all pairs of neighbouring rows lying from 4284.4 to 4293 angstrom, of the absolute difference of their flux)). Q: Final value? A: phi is 14.8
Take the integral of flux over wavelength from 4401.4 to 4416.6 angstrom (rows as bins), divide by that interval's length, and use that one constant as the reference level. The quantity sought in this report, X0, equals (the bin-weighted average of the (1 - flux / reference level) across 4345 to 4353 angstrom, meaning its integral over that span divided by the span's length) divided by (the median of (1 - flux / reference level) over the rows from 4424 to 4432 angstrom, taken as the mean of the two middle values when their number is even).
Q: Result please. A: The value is -1.14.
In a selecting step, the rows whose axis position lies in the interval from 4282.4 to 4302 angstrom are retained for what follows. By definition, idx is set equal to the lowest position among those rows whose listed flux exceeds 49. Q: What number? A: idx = 4282.88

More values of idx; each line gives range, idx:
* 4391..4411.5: 4391.74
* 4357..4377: 4357.49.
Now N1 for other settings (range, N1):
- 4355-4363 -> 1.15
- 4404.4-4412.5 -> 1.07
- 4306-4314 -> 1.63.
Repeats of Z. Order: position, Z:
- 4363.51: 71.19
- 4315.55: 55.2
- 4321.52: 60.03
